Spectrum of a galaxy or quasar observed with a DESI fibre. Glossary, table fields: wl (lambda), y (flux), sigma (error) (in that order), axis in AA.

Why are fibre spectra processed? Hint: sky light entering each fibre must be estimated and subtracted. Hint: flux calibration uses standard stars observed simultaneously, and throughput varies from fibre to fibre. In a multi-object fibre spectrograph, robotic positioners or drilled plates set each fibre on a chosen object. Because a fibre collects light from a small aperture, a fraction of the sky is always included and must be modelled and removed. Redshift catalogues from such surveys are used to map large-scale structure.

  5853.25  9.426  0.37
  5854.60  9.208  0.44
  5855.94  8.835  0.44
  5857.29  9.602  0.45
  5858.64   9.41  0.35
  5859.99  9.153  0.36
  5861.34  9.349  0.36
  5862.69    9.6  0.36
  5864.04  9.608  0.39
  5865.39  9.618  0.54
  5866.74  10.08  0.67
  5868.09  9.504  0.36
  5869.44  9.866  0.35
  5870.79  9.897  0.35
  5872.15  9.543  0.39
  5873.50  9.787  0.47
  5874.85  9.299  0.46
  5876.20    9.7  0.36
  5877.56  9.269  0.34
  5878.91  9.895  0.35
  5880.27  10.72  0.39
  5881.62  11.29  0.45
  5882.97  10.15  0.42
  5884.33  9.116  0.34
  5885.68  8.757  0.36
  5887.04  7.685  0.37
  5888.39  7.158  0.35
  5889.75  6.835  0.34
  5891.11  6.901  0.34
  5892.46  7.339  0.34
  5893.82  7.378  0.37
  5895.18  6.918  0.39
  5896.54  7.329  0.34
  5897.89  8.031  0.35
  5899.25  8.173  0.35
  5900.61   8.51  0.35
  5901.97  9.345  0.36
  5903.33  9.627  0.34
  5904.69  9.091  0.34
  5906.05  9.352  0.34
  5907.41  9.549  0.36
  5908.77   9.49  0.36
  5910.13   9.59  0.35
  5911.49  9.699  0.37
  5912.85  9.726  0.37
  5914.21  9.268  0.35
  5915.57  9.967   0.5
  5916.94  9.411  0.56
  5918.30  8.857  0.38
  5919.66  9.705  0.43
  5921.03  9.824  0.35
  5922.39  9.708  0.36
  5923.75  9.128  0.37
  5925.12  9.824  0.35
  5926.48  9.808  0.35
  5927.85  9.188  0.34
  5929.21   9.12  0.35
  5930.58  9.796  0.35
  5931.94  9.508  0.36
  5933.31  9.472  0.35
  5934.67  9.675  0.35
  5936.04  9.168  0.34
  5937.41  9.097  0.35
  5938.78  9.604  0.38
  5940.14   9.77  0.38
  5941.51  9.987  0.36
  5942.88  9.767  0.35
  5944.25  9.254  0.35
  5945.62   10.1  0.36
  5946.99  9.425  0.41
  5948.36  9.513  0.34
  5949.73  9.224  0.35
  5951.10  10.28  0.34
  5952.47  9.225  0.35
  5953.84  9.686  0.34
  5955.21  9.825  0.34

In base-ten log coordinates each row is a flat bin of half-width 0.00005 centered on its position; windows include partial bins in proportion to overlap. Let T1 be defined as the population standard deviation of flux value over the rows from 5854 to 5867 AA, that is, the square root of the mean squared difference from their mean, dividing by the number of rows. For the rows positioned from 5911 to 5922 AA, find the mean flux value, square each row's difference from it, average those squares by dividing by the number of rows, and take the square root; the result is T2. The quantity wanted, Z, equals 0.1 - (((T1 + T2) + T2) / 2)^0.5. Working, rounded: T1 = 0.32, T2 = 0.336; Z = -0.60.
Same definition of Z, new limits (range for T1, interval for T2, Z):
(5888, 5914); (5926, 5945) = -0.82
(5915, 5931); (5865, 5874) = -0.51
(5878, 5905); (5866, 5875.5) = -0.85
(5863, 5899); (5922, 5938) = -0.87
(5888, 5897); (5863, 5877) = -0.47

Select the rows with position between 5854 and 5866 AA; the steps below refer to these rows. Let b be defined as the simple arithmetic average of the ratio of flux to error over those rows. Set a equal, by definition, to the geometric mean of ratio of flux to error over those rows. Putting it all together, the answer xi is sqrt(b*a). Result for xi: 23.2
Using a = 23.1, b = 23.3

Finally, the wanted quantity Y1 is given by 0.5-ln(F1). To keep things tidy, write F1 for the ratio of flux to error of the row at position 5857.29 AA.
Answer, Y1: -2.56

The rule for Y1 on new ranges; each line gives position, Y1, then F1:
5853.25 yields -2.74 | 25.5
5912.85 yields -2.77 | 26.3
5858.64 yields -2.79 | 26.9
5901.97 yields -2.76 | 26.0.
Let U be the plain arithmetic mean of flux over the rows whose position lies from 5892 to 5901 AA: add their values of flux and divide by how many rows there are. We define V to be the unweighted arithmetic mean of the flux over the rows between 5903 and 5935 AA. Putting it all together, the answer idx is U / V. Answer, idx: 0.81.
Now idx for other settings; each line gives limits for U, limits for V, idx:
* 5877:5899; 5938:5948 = 0.87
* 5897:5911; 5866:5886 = 0.93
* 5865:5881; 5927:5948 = 1.02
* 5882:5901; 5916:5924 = 0.83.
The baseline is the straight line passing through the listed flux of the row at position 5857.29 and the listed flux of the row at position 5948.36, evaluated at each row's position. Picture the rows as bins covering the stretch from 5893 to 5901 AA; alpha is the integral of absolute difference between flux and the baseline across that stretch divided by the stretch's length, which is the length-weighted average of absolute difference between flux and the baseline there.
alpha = 1.87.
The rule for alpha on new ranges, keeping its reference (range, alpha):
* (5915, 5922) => 0.33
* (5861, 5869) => 0.14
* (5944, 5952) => 0.33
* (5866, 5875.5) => 0.24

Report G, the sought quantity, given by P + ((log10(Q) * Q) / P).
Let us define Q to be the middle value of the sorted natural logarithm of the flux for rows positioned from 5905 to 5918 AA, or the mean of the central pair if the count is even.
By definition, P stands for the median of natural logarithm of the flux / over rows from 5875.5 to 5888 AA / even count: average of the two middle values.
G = 2.62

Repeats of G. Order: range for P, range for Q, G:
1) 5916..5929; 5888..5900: 2.53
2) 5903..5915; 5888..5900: 2.52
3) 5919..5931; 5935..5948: 2.63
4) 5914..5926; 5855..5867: 2.63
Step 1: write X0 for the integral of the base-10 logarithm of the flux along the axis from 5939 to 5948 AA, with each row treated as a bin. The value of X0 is 9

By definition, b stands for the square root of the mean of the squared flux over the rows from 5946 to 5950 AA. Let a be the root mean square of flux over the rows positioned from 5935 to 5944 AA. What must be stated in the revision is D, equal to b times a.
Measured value 89.9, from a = 9.57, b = 9.39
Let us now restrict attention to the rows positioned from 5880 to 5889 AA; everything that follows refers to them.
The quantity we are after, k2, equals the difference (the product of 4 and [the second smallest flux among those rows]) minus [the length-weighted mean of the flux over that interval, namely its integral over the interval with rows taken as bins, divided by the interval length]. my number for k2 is 21.5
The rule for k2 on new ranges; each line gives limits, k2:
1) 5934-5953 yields 27.1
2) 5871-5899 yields 18.9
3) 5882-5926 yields 18.8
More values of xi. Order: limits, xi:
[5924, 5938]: 27.1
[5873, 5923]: 23.9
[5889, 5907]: 23.0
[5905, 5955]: 26.2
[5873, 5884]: 24.9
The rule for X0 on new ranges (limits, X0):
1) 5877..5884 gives 7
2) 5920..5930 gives 10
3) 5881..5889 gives 8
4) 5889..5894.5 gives 5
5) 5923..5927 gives 4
